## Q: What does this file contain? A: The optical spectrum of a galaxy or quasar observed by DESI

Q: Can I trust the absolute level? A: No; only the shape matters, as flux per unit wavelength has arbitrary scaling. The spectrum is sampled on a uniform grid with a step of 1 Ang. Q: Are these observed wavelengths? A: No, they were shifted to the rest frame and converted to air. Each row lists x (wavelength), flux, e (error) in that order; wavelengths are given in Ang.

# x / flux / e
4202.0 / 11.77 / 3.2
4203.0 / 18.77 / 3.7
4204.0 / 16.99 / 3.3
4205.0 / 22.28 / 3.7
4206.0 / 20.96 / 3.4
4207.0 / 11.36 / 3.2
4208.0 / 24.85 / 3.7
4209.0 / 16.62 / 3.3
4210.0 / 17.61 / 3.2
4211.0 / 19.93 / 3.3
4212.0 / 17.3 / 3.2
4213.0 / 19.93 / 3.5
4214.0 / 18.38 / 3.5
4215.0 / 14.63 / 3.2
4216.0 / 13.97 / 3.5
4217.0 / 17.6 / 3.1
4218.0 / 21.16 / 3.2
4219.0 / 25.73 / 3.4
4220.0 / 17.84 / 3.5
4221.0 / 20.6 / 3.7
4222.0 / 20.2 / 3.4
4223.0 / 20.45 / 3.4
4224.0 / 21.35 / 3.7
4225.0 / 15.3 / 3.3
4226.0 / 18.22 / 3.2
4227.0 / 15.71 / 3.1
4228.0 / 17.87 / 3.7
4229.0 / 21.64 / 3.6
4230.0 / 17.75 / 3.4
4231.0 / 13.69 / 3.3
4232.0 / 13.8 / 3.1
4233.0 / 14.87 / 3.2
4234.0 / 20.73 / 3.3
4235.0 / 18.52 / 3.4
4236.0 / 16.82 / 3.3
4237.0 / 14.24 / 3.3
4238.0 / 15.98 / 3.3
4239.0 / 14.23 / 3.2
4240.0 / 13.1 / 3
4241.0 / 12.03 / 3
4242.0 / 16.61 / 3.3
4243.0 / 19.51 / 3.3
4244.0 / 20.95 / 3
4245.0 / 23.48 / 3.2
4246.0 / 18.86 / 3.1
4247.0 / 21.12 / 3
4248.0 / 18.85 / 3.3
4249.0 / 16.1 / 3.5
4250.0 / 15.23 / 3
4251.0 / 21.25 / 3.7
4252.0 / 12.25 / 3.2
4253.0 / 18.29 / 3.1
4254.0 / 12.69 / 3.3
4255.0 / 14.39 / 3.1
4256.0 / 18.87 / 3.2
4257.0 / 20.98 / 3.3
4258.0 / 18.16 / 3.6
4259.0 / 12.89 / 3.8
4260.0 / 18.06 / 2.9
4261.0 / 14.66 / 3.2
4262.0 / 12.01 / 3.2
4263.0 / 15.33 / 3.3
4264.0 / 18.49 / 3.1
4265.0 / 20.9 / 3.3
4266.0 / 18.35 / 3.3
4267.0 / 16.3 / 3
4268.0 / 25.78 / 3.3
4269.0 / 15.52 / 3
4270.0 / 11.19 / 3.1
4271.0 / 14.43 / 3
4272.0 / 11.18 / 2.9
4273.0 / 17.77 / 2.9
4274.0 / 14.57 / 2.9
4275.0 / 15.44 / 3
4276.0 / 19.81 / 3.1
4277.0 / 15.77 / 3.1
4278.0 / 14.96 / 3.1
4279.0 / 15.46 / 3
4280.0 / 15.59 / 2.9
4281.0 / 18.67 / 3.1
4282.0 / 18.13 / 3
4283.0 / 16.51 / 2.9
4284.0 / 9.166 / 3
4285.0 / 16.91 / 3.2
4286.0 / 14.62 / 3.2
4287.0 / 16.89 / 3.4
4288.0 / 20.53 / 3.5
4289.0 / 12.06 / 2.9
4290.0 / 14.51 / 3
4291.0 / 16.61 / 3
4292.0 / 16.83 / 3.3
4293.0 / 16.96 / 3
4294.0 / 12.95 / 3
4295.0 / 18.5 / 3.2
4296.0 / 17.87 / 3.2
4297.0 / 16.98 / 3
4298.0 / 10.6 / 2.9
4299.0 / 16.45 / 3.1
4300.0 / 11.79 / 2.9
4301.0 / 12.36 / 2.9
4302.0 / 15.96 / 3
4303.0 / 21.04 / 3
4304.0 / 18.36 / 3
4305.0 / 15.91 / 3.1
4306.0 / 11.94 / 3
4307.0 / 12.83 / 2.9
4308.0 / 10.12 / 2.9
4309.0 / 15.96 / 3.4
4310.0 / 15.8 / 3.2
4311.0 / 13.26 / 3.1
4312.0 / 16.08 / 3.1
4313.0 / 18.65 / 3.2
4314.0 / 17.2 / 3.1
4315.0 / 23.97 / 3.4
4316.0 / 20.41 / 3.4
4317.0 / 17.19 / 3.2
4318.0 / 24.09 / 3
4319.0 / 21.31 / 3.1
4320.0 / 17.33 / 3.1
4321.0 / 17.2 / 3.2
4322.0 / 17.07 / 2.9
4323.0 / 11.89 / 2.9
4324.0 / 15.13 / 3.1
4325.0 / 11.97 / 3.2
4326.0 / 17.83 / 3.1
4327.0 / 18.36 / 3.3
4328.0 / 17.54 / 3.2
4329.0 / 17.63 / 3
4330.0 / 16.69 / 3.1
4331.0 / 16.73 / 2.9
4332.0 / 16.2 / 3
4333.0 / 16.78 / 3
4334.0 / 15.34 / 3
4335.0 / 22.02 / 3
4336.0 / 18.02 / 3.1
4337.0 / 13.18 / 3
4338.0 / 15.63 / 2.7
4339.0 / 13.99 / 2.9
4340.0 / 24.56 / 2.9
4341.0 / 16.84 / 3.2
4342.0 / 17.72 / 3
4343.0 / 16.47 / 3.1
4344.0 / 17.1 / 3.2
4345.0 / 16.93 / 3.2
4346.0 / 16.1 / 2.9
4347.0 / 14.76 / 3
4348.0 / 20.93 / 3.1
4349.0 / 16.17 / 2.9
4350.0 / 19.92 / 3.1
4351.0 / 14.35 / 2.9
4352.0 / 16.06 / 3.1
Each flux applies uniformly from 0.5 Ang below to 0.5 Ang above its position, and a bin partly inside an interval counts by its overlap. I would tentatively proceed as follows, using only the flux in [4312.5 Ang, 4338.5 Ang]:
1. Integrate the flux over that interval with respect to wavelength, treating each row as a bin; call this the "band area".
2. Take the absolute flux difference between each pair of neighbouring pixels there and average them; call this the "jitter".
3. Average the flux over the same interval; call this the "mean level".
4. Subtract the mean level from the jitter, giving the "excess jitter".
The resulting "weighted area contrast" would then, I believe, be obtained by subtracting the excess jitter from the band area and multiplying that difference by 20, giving 9402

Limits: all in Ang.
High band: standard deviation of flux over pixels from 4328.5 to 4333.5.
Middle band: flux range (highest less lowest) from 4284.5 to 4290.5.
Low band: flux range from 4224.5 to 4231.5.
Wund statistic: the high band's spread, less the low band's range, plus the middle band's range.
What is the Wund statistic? 1.0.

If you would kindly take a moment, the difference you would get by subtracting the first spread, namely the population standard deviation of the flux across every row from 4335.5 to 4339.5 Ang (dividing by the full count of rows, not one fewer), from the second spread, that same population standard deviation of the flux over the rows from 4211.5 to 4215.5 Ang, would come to 0.1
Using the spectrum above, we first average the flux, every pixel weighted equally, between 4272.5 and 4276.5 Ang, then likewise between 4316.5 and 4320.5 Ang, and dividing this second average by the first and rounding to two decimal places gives 1.18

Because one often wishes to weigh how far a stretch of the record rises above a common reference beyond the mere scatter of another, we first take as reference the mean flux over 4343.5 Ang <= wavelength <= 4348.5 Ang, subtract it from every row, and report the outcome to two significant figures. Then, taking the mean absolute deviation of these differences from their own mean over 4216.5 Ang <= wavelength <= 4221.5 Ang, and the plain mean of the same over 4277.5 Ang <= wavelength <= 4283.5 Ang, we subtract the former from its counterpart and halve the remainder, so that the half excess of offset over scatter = -1.5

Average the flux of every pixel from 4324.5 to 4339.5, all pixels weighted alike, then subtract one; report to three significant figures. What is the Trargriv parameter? 15.5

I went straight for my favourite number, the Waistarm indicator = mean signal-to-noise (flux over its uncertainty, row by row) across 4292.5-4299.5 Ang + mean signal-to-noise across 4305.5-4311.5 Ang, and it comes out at 9.4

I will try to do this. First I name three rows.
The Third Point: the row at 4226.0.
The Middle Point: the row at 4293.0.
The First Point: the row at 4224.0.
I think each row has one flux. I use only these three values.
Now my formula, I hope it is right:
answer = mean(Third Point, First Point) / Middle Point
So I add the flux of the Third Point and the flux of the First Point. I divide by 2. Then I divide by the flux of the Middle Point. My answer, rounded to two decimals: 1.17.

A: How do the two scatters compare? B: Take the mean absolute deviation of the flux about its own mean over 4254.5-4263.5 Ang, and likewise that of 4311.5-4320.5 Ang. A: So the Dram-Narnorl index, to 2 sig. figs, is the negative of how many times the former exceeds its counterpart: -1.0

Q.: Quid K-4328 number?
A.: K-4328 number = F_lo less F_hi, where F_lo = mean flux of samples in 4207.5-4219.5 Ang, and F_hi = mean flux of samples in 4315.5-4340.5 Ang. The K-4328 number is 1.6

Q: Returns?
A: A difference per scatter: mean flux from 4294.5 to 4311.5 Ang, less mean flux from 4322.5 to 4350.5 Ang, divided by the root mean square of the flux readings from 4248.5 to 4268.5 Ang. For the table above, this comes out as -0.11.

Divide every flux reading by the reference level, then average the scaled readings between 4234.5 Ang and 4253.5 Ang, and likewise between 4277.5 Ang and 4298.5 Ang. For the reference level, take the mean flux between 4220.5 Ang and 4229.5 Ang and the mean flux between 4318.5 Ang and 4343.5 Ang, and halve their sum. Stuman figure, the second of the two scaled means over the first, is 0.92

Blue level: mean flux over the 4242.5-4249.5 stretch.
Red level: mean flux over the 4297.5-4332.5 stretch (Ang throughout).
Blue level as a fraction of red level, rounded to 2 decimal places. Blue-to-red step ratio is 1.21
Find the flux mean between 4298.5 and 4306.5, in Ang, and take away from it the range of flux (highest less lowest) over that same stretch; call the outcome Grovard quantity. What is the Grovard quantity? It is 6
